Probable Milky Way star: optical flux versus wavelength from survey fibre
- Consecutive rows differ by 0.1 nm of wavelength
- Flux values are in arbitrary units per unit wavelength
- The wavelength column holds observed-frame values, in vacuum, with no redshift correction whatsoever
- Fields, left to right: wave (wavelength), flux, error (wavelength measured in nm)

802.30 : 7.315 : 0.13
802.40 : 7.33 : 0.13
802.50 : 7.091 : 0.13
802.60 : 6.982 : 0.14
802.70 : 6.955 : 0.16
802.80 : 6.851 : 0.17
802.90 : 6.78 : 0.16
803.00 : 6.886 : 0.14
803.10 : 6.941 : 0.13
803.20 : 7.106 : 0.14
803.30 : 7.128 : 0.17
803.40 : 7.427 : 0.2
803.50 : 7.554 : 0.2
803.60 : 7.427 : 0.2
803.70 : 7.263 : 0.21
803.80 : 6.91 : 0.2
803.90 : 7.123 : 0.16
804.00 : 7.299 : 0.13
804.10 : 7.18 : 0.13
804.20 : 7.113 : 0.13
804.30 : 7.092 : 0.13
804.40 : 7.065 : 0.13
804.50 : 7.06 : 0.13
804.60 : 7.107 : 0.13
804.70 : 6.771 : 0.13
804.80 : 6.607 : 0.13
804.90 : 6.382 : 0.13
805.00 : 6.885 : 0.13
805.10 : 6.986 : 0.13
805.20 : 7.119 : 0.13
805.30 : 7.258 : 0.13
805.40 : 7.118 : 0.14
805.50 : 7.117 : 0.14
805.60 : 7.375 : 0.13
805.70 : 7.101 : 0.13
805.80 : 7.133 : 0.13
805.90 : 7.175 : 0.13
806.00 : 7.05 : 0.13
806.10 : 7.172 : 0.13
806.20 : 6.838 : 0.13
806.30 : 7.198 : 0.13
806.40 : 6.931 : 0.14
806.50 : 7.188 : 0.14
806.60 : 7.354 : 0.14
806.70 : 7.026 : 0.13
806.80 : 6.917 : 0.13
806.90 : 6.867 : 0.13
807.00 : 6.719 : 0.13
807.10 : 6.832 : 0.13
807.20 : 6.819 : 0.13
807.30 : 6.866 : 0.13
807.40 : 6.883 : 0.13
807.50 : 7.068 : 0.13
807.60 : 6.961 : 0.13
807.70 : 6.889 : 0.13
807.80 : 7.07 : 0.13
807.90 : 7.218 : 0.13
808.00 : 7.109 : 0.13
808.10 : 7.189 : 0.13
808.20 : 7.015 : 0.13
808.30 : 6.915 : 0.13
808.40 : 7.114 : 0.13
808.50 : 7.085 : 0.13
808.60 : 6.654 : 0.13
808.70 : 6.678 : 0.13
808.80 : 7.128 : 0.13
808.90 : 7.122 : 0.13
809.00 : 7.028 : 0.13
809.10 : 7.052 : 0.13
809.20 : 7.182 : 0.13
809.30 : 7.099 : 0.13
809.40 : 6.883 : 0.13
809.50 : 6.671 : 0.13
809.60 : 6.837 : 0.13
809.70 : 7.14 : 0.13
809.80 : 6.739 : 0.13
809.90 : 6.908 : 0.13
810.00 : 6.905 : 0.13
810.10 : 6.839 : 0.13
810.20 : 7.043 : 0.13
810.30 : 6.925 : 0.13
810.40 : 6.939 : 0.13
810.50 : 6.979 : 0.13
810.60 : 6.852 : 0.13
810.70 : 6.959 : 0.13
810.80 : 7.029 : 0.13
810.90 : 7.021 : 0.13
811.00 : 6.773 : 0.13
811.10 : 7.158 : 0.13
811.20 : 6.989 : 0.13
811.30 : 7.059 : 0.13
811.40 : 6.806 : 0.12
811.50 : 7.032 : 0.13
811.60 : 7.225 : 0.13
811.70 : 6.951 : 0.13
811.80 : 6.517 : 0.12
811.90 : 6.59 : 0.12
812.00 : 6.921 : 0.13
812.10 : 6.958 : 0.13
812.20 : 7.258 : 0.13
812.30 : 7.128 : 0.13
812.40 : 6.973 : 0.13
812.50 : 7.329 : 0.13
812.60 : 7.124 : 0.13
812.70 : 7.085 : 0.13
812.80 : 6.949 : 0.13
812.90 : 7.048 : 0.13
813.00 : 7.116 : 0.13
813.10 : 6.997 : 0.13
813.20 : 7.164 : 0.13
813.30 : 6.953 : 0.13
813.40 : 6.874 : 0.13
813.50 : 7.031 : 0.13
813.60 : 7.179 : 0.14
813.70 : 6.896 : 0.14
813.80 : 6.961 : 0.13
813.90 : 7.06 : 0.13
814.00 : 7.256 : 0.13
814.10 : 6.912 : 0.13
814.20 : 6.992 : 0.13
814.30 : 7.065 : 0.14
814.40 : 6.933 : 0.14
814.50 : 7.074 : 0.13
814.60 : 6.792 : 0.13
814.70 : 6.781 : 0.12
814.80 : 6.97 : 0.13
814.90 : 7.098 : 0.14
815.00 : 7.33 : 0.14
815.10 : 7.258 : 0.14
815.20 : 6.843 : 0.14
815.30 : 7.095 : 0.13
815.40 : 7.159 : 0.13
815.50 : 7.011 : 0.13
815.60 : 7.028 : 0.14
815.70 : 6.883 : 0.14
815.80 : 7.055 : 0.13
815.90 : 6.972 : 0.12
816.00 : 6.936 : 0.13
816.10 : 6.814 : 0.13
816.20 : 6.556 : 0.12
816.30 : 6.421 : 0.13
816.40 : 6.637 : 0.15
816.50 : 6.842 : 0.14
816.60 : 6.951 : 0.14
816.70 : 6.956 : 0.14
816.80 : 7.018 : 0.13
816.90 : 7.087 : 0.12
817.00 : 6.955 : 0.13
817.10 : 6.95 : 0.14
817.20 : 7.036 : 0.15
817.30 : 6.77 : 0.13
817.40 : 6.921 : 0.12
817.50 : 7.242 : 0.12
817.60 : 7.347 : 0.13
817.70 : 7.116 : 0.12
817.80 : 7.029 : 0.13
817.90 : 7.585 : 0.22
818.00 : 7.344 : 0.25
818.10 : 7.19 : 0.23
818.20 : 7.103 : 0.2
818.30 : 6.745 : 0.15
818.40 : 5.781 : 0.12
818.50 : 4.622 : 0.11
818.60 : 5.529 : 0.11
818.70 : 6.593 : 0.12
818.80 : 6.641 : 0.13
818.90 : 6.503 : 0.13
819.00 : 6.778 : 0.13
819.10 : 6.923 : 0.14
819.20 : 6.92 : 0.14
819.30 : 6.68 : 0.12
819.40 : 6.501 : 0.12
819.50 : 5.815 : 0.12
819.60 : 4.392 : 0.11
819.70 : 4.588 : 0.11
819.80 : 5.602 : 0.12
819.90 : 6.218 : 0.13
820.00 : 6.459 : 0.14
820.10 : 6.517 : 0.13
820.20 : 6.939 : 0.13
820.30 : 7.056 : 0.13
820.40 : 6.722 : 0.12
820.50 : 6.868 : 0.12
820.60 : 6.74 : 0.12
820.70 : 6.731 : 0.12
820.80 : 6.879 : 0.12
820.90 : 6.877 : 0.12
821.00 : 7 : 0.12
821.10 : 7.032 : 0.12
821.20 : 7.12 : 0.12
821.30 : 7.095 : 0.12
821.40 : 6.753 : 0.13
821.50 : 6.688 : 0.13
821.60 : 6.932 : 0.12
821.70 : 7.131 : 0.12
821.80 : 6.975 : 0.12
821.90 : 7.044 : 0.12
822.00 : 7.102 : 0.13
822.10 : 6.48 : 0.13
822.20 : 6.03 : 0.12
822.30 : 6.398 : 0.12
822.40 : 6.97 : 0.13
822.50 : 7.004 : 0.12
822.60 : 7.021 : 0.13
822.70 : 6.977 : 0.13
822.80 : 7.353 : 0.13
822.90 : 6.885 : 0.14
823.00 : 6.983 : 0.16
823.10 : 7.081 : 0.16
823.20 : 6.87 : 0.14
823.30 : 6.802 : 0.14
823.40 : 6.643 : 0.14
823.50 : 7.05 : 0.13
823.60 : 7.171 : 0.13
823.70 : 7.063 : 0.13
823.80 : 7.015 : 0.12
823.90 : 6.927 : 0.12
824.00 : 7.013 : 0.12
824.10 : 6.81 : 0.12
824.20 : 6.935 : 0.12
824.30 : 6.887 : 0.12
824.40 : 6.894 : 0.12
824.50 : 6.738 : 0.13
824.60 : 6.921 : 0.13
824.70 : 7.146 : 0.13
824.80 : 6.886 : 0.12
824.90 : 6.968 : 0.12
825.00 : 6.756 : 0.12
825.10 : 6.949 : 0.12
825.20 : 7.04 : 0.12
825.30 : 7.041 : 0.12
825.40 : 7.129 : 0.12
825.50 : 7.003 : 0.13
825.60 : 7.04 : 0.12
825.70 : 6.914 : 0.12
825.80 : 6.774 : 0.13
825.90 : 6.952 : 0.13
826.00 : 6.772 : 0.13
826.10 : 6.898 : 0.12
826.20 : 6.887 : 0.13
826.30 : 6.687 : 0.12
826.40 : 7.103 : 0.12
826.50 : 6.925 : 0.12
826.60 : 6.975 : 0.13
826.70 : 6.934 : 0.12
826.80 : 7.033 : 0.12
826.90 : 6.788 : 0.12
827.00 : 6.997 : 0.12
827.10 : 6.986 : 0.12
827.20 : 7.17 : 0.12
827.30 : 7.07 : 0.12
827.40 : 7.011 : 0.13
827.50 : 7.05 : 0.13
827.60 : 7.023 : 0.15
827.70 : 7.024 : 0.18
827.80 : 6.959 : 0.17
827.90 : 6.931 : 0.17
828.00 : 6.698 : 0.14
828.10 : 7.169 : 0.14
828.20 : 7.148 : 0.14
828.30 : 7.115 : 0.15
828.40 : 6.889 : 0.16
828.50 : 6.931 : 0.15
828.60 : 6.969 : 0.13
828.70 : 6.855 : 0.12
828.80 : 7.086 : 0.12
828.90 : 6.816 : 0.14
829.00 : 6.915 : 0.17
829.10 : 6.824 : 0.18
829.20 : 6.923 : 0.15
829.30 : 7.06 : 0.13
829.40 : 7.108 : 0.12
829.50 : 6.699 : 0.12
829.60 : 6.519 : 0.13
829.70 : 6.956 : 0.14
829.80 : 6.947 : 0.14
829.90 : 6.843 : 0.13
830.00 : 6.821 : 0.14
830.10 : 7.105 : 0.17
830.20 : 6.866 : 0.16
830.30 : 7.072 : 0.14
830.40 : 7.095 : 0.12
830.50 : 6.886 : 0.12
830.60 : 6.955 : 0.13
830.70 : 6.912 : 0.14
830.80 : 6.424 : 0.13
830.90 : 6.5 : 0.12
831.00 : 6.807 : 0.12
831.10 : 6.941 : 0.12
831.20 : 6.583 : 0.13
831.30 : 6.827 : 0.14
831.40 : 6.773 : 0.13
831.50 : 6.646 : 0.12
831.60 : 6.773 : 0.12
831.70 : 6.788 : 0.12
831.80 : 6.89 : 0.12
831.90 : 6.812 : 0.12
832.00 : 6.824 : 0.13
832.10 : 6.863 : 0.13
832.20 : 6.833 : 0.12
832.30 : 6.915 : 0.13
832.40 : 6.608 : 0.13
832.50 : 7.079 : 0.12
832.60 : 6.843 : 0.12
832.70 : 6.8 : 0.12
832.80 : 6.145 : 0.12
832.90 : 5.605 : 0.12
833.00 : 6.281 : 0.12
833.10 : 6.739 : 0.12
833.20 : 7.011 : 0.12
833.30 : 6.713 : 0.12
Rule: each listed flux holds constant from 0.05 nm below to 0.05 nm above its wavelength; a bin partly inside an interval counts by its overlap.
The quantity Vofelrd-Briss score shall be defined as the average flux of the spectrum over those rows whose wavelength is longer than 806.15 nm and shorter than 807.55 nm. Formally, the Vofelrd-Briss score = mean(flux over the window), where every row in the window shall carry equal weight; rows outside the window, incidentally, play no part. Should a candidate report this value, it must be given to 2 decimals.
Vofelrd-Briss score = 6.96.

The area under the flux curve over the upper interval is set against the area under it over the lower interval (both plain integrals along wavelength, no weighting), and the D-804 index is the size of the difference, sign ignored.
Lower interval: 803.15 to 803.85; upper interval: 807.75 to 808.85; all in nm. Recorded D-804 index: 3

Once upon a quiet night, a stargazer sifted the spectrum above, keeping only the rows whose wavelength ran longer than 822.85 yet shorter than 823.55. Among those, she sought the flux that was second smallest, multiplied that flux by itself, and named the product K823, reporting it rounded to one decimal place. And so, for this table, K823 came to 46.3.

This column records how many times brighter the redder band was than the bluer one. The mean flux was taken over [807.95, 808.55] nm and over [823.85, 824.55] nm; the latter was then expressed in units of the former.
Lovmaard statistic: 0.974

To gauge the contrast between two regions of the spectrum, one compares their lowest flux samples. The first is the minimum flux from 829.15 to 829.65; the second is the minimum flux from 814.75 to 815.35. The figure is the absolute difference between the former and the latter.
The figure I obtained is 0.32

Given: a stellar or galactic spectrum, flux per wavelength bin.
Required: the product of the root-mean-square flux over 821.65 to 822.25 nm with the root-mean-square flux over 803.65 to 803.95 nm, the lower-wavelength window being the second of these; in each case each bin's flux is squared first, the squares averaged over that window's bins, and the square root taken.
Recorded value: 48.3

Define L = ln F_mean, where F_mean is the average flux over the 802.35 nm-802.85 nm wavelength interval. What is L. 1.95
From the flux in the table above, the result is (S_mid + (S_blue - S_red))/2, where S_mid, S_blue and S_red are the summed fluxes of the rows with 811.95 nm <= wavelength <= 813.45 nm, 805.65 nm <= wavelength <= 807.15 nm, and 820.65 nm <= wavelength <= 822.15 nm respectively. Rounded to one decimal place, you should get 53.8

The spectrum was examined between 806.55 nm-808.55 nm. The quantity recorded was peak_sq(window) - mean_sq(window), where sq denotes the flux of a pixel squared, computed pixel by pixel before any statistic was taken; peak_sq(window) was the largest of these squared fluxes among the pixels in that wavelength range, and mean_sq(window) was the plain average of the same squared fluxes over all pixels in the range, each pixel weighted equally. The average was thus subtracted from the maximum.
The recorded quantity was 5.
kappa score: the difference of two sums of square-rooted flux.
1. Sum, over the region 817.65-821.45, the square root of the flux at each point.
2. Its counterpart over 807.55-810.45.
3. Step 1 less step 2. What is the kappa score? 21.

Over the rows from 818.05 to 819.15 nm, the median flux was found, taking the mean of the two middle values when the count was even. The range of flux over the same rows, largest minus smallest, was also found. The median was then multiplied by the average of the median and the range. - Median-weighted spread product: 30.6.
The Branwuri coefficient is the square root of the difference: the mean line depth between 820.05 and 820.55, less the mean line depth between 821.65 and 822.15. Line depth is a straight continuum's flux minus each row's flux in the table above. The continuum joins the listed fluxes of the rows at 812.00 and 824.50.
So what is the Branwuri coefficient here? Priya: 0.39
